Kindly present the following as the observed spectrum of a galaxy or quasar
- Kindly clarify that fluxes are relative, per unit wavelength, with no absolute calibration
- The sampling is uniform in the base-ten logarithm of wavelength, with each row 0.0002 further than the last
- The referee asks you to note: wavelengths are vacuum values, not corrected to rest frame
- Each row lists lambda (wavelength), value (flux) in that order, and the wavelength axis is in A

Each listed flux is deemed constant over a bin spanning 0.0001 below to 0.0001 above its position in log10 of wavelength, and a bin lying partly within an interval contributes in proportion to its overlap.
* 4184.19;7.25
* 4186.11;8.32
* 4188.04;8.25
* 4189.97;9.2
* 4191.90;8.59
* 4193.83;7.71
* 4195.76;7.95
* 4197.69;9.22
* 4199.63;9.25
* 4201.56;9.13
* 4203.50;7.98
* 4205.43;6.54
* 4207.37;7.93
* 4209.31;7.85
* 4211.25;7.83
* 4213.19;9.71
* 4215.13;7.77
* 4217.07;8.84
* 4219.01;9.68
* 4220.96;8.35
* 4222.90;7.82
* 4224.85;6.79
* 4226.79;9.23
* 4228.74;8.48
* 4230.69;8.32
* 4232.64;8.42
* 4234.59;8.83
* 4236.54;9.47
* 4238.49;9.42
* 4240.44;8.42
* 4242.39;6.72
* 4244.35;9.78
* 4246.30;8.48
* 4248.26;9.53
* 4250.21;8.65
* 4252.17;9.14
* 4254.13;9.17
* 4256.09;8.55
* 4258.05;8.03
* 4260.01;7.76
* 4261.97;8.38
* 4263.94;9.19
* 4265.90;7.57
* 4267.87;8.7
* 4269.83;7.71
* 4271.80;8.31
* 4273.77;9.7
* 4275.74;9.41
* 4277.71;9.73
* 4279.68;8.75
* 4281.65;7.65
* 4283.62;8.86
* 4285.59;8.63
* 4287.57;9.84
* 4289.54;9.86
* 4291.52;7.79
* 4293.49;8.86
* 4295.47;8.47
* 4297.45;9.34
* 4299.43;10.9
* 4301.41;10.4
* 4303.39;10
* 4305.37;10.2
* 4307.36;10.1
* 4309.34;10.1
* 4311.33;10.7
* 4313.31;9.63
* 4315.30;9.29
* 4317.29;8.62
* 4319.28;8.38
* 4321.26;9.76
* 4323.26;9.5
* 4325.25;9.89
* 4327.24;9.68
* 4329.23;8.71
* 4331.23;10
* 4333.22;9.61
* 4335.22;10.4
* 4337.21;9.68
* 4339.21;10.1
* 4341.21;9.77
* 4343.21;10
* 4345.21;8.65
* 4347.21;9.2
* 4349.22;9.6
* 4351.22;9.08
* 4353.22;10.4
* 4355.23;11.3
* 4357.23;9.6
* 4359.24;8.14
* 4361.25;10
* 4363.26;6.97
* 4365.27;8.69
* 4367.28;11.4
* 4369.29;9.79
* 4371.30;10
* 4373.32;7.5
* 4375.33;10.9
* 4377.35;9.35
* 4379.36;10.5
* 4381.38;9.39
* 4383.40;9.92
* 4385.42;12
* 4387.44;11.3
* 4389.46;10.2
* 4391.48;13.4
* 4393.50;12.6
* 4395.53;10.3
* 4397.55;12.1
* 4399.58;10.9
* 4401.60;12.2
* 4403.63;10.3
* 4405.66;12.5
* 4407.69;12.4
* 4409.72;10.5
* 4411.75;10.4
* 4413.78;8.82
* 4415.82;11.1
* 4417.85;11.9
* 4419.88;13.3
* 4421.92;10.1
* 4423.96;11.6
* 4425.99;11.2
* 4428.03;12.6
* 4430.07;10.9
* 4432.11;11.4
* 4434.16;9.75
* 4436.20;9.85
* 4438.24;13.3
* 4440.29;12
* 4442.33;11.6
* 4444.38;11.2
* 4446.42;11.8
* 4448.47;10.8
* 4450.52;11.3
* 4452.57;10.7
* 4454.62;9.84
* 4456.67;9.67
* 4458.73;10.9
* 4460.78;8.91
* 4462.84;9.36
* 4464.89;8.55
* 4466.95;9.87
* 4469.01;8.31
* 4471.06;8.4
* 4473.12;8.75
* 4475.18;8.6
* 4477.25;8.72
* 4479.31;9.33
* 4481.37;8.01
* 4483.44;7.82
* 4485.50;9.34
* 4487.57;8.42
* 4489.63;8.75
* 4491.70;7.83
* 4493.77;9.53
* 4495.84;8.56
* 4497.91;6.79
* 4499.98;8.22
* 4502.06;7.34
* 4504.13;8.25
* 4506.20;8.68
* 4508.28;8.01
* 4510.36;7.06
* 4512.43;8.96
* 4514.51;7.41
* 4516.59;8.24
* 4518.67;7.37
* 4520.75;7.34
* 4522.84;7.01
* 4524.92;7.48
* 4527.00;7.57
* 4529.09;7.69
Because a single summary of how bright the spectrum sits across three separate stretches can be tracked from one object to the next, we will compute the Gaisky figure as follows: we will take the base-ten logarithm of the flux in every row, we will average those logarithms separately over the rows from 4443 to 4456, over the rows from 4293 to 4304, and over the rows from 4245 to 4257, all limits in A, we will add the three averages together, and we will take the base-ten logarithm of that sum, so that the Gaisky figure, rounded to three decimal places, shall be 0.473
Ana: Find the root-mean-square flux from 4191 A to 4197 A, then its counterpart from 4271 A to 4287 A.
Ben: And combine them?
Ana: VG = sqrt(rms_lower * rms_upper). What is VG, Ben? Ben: 8.5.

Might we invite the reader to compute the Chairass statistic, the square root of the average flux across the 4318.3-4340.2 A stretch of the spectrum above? 3.10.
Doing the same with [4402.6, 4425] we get 3.34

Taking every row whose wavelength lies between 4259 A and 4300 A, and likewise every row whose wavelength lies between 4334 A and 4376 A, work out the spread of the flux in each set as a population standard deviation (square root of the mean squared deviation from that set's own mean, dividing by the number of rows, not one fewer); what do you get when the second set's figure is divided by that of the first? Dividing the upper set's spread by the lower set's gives 1.27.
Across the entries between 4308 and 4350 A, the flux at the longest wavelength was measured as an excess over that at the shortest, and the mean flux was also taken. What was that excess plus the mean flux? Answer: 9.1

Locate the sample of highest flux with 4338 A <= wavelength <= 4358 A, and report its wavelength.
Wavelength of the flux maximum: 4355.23 A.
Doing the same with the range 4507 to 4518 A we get 4512.43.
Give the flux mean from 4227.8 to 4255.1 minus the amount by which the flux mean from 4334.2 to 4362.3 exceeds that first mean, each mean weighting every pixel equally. 7.8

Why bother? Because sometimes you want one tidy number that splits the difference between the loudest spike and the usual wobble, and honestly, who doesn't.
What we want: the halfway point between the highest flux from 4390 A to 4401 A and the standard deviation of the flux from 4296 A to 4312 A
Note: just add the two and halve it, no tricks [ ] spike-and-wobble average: 6.9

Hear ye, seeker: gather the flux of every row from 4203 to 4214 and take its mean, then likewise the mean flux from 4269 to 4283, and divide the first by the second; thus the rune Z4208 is 0.91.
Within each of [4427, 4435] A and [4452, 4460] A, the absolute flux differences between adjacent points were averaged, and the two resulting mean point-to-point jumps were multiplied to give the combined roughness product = 1.0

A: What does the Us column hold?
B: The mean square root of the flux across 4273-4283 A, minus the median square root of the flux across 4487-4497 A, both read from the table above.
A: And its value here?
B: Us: 0.1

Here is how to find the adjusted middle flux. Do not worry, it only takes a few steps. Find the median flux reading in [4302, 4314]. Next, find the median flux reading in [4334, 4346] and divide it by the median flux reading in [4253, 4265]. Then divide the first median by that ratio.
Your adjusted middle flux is 8.6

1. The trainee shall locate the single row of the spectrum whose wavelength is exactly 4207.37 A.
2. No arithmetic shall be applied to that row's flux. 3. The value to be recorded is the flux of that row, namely 7.93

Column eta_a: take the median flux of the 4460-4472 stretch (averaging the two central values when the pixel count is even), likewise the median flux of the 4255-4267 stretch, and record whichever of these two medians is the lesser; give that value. 8.2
